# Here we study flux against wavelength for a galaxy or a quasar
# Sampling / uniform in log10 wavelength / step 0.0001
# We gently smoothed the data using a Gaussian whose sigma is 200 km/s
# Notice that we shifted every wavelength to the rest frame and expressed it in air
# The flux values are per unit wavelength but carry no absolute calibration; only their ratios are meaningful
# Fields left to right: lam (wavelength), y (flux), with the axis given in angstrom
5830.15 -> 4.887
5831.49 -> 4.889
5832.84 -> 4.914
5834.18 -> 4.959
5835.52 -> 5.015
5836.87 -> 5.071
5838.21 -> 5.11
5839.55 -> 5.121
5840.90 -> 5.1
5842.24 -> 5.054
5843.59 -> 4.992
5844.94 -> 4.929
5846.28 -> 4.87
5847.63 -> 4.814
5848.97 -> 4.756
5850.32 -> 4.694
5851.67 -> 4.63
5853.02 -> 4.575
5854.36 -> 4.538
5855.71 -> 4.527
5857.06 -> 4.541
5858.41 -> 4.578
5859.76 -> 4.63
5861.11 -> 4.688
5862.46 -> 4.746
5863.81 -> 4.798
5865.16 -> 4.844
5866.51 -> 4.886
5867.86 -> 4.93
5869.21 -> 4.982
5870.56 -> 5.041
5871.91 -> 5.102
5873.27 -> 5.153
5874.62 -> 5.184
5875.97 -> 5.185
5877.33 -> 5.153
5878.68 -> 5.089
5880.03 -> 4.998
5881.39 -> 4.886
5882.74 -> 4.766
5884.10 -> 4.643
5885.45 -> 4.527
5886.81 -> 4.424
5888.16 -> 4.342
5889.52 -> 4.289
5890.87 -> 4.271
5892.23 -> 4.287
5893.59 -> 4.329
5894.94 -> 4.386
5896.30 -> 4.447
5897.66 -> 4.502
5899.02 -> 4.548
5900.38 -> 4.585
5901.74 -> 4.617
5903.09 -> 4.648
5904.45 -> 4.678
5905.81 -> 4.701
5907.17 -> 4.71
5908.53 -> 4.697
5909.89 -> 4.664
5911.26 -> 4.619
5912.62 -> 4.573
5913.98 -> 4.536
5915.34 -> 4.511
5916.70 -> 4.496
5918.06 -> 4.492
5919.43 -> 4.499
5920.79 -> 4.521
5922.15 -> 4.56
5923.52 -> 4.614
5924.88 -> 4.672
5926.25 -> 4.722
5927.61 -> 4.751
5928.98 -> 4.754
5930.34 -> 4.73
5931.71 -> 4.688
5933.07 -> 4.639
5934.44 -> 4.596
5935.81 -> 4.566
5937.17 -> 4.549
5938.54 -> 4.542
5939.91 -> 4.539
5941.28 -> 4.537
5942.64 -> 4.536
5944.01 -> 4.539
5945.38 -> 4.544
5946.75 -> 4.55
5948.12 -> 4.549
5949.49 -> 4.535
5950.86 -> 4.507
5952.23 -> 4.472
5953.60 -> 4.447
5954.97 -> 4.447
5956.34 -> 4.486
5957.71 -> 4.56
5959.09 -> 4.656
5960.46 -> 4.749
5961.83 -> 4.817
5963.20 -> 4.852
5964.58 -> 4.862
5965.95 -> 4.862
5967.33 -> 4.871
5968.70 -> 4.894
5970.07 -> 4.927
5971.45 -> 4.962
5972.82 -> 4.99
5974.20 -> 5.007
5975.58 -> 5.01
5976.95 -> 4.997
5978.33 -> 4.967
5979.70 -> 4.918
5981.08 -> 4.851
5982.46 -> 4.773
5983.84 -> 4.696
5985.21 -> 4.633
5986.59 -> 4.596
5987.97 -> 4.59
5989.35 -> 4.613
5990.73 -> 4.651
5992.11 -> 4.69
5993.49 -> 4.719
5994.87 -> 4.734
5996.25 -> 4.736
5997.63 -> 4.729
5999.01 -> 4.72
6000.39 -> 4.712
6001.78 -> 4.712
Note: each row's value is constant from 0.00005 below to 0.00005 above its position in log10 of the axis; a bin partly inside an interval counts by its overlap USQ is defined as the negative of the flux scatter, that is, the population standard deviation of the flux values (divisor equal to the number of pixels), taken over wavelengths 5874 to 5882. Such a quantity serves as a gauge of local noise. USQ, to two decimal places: -0.11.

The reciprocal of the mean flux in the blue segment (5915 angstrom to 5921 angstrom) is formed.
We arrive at 0.222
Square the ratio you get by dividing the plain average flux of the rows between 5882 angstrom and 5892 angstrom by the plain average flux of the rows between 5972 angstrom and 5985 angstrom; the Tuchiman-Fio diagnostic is 0.83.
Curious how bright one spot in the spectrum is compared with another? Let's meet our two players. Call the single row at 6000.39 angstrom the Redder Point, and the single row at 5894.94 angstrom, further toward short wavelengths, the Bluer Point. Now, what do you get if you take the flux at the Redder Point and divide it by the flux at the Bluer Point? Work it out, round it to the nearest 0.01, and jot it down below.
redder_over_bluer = 1.07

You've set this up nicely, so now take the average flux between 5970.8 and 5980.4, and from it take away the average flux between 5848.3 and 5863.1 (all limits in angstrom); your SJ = 0.35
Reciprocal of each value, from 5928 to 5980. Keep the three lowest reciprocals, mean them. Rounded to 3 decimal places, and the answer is 0.200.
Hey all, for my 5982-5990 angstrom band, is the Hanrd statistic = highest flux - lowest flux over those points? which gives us 0.183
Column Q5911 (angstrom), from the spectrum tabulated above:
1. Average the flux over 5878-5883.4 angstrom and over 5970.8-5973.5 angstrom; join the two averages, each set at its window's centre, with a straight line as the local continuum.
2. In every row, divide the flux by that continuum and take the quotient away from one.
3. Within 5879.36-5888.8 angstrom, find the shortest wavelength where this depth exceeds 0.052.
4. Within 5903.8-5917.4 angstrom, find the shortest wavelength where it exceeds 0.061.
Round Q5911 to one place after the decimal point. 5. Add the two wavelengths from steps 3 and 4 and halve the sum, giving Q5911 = 5897.7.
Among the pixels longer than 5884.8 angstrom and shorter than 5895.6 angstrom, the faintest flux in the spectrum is 4.271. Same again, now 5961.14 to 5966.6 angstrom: 4.817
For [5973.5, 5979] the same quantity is 4.967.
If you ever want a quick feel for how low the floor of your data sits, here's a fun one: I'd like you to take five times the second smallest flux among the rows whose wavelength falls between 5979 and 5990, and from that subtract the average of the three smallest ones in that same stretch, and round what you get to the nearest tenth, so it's 18.4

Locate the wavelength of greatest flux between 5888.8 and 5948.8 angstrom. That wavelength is 5928.98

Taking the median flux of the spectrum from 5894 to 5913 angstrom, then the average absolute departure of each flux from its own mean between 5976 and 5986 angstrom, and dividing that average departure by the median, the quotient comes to 0.025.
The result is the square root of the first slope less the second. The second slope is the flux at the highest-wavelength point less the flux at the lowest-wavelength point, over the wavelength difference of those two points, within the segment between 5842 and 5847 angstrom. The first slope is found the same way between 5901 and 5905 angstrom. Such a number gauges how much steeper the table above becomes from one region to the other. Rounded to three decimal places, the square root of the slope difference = 0.261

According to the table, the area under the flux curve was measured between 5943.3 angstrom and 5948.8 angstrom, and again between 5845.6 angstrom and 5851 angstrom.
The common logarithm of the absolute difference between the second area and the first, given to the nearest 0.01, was -0.06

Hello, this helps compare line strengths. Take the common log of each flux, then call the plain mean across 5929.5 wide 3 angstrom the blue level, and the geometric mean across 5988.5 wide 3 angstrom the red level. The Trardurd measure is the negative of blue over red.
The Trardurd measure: -1.020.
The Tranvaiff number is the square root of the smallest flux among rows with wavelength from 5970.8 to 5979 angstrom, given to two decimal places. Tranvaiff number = 2.23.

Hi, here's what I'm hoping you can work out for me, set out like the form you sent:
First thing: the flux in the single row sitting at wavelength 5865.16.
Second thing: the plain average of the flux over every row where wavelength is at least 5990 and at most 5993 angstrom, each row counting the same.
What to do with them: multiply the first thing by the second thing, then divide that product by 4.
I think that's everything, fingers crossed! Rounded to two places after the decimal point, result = 5.66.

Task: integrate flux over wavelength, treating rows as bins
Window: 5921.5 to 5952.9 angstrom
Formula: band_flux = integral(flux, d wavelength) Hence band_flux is 144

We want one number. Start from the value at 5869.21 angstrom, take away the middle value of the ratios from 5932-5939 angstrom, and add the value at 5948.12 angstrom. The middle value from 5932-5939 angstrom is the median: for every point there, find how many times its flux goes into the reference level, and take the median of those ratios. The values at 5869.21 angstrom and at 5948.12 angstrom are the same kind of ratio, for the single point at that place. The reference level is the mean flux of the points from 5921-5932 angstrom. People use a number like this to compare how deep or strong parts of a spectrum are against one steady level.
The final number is 0.94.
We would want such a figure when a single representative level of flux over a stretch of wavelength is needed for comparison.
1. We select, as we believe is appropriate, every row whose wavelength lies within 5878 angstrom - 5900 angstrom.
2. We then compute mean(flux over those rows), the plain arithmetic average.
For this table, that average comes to 4.55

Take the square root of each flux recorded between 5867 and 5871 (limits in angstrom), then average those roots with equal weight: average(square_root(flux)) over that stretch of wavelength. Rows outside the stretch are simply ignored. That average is 2.233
